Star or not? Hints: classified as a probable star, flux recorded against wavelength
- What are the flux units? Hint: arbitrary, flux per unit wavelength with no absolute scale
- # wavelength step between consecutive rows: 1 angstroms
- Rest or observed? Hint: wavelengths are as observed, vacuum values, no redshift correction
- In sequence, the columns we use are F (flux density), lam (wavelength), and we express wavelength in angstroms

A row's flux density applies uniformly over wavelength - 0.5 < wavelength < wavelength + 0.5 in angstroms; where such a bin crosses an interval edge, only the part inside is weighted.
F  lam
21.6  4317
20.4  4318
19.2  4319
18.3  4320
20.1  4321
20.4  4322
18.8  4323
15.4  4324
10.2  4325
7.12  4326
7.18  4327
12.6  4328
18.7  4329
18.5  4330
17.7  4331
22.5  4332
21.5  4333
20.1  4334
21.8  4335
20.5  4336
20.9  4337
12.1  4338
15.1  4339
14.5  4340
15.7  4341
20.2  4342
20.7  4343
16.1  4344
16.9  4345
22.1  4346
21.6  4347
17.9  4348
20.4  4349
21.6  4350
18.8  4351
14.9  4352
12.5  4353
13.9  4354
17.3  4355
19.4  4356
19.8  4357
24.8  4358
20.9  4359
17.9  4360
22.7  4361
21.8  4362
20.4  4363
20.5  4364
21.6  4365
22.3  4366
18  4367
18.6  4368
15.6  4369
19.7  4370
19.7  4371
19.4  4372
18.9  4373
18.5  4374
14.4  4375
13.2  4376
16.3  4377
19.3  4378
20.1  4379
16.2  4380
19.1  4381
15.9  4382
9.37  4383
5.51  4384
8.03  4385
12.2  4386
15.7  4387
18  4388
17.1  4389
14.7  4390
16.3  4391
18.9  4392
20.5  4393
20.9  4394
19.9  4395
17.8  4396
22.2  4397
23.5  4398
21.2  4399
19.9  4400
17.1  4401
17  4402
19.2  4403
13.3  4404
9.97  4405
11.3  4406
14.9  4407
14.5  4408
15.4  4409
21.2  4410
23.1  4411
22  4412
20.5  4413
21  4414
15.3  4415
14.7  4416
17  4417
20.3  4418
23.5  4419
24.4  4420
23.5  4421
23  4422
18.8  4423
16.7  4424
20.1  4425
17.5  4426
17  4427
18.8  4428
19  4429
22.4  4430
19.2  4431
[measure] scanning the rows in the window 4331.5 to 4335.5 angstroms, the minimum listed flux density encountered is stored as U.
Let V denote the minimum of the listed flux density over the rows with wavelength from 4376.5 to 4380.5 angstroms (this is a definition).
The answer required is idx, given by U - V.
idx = 4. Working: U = 20.1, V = 16.2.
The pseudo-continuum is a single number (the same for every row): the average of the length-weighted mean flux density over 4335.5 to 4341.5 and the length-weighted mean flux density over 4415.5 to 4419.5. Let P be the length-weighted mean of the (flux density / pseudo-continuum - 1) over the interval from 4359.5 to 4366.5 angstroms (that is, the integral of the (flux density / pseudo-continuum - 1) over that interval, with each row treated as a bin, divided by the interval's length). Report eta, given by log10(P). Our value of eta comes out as -0.72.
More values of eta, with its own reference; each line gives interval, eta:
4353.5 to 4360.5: -1.08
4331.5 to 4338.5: -0.90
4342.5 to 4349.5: -1.01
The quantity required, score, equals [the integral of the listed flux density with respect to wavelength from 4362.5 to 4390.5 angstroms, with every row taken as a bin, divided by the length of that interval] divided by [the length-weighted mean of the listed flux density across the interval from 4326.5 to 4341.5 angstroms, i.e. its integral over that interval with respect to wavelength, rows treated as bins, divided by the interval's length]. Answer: 0.97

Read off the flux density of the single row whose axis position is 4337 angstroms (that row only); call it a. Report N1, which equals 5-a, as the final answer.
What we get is -16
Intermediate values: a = 20.9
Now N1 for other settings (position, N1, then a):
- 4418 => -15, 20.3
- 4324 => -10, 15.4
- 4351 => -14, 18.8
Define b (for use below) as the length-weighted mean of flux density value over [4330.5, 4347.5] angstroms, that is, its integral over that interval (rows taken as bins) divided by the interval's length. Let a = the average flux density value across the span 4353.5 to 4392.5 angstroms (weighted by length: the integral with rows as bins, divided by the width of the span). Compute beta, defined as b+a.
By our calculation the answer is 36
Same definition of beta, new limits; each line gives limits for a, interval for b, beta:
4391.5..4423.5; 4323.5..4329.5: 31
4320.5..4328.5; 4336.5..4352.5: 32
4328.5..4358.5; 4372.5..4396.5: 35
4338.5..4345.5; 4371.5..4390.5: 32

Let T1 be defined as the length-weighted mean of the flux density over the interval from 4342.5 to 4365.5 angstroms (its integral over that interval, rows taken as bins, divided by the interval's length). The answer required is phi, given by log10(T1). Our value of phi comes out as 1.29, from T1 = 19.3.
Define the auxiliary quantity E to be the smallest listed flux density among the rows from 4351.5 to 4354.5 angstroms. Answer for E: 12.5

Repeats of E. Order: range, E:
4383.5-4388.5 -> 5.51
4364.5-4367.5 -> 18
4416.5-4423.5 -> 17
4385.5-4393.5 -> 12.2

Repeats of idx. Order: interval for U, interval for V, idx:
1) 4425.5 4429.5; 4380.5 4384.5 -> 11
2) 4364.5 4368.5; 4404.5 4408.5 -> 8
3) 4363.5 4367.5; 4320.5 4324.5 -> 3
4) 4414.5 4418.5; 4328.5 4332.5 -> -3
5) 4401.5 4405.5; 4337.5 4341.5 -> -2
